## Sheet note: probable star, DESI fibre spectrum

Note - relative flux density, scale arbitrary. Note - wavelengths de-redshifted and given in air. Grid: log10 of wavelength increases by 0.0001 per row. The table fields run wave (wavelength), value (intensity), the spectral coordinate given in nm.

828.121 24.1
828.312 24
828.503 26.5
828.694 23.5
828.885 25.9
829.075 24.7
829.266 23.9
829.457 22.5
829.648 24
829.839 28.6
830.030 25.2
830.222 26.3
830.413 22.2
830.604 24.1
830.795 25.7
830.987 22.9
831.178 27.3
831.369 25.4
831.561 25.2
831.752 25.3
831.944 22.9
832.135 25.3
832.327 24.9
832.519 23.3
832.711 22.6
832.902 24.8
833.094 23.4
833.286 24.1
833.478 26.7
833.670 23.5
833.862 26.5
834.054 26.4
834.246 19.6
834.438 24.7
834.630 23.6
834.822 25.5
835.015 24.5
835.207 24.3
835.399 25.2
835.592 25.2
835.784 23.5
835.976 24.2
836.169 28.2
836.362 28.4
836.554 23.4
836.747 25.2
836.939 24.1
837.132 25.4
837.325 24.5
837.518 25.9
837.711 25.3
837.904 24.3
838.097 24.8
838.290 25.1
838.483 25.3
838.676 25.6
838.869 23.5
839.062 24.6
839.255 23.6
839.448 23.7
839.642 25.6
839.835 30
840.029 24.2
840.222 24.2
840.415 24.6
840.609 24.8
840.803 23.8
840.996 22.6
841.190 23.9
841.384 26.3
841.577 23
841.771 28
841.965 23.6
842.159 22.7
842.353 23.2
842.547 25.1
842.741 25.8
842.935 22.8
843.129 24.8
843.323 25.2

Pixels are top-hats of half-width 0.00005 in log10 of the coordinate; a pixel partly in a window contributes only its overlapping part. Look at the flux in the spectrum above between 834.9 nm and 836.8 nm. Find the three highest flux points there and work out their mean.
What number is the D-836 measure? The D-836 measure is 27.3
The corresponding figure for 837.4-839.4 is 25.6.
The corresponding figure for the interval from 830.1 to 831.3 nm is 26.4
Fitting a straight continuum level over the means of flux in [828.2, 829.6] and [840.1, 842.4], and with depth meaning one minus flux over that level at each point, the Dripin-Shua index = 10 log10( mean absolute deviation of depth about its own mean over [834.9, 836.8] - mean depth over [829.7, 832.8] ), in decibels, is -11.6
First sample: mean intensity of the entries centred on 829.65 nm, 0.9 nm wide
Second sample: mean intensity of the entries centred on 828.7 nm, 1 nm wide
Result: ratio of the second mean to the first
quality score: 1.00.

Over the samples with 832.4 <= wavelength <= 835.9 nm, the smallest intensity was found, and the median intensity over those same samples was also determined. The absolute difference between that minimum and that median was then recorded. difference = 4.8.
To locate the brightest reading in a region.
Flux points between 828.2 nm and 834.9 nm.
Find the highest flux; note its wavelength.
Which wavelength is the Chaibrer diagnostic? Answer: 829.839 nm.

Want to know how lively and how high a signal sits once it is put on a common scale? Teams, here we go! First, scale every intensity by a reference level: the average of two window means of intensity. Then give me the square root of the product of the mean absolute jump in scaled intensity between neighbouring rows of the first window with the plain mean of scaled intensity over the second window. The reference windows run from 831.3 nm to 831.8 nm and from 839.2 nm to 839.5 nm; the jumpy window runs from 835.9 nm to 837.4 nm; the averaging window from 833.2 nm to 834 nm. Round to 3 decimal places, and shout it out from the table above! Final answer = 0.293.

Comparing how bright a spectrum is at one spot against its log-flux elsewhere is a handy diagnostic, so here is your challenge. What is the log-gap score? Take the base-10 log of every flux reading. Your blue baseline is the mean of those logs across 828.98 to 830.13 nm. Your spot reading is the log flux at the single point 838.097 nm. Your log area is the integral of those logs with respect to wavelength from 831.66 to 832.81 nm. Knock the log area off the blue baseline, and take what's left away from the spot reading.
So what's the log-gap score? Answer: 1.59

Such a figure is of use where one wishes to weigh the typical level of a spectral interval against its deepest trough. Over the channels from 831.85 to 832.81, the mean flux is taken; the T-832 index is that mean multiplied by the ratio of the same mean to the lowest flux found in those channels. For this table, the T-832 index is 25.1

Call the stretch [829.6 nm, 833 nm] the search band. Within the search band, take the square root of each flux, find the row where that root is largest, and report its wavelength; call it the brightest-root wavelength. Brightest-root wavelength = 829.839 nm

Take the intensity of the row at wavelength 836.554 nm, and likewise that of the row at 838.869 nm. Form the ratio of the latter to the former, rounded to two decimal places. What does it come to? 1.00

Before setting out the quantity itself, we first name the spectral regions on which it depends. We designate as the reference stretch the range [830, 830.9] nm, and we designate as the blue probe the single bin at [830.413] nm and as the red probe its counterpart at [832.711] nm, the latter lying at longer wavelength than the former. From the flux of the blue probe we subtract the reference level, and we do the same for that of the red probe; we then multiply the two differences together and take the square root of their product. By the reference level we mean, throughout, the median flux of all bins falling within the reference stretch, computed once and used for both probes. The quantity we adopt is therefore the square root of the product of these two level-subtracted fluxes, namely 2.8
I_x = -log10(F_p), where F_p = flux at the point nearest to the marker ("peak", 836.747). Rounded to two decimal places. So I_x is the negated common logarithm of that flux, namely -1.40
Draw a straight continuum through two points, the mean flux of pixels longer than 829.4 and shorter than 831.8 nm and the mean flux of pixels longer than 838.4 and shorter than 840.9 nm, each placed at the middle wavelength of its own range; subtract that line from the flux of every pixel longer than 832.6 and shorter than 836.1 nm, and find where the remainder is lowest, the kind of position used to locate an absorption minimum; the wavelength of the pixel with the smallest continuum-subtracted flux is 834.246 nm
